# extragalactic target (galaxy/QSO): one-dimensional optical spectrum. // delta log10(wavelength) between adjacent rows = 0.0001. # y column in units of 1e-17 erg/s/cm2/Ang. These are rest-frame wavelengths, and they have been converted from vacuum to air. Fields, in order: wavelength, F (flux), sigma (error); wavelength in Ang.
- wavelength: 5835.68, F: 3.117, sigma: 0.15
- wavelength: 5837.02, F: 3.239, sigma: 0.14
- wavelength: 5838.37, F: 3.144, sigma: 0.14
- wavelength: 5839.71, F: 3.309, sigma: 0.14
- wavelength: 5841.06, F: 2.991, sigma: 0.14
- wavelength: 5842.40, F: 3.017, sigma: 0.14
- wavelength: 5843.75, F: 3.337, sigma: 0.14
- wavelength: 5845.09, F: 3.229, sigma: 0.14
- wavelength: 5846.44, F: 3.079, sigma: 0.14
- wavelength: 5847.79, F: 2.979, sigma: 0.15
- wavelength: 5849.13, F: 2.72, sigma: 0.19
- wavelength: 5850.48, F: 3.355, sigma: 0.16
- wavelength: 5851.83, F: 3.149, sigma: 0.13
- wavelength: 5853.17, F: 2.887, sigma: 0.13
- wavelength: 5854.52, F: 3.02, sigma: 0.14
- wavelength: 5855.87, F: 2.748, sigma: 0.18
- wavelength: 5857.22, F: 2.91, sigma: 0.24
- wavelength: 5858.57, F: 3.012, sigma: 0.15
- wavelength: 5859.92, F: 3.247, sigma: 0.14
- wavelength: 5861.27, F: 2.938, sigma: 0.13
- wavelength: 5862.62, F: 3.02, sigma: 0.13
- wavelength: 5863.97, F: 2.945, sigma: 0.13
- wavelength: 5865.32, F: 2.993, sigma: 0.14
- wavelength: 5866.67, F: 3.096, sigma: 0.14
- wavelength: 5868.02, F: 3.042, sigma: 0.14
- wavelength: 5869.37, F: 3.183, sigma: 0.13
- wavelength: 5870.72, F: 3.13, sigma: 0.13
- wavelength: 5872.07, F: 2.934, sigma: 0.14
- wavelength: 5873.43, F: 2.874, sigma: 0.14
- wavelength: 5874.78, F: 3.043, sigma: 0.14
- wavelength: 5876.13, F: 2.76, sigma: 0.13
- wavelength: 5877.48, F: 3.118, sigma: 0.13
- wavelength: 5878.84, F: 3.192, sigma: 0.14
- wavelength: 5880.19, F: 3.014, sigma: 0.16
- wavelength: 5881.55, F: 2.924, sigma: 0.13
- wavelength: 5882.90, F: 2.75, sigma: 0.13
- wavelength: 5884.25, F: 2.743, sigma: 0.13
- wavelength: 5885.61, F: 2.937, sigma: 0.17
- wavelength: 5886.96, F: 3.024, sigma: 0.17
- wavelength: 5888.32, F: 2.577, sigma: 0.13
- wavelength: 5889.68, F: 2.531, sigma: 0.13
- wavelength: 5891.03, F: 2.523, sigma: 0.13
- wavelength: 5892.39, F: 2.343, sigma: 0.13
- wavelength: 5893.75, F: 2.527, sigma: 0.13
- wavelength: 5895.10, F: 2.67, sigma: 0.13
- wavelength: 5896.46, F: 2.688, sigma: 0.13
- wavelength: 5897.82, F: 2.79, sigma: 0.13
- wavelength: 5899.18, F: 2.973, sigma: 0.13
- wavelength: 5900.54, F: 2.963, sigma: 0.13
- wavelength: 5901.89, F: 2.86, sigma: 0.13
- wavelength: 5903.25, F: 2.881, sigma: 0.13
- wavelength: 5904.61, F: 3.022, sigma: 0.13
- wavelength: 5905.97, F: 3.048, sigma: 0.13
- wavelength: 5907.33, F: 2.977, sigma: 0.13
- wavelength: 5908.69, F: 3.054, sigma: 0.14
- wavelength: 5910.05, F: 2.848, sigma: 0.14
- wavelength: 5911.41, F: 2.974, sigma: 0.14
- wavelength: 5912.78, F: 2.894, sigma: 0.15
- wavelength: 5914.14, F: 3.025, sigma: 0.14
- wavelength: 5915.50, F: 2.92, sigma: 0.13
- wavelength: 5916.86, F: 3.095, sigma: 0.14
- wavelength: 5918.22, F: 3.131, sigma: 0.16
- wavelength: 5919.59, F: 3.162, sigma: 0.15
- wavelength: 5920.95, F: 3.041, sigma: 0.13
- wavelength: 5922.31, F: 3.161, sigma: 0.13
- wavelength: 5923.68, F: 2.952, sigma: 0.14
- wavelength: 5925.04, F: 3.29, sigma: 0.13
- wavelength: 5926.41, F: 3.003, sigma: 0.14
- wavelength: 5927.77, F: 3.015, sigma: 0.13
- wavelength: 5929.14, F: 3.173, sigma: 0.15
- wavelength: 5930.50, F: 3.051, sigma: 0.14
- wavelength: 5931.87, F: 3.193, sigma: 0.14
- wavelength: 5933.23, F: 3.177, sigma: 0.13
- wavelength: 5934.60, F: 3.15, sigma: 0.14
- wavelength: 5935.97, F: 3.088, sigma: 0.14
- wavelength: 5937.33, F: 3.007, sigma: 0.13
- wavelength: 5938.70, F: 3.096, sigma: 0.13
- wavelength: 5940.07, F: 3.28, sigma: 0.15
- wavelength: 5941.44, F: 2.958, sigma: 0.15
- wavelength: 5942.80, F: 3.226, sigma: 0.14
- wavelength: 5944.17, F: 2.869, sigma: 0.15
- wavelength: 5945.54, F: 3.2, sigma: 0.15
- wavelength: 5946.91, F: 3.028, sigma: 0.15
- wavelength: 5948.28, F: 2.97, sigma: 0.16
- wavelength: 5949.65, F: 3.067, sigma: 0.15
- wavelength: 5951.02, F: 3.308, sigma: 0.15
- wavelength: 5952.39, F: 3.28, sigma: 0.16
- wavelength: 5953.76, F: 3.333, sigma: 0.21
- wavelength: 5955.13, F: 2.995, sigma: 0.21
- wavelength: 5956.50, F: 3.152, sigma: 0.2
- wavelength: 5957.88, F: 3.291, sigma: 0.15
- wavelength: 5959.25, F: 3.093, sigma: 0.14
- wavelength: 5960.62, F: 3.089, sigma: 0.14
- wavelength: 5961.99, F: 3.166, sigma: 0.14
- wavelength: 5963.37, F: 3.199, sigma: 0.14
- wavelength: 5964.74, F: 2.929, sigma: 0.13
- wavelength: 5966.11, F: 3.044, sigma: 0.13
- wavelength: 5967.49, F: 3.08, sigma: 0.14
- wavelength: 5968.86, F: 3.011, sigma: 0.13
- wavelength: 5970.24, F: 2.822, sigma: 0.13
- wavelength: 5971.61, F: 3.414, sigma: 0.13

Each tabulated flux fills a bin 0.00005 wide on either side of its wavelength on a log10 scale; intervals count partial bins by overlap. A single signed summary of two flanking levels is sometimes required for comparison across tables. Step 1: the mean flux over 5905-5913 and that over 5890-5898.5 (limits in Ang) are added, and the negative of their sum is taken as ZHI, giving -5.56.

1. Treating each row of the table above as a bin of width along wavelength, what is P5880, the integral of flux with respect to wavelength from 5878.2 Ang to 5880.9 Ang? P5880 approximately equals 8.4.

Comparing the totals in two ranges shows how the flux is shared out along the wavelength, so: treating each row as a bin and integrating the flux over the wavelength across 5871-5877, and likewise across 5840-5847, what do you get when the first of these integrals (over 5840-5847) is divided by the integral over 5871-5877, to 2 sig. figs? 1.3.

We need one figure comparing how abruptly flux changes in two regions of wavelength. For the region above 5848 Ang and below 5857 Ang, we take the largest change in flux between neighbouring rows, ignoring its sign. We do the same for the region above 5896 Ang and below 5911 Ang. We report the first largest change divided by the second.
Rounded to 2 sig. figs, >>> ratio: 3.1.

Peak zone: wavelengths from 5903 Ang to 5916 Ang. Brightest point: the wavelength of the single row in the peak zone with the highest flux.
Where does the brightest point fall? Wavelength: 5908.69 Ang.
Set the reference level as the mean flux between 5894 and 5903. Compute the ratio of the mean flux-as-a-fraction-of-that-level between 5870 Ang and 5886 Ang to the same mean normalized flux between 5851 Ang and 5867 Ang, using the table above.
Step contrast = 0.985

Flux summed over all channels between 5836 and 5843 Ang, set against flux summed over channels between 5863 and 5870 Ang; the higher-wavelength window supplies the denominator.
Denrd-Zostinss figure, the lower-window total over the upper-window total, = 1.03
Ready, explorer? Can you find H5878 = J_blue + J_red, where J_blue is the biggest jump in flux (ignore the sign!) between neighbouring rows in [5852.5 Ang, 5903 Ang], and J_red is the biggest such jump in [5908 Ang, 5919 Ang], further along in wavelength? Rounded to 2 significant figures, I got 0.65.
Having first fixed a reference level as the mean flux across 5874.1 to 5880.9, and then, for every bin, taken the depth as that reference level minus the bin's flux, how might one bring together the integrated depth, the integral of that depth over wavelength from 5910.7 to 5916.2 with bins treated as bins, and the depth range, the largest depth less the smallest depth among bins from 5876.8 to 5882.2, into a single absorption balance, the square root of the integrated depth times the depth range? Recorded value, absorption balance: 0.32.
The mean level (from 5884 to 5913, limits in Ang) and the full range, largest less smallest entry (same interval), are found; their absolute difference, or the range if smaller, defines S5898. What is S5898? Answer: 0.71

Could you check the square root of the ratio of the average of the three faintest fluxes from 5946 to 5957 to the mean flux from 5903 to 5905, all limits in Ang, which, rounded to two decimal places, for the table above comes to 1.01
